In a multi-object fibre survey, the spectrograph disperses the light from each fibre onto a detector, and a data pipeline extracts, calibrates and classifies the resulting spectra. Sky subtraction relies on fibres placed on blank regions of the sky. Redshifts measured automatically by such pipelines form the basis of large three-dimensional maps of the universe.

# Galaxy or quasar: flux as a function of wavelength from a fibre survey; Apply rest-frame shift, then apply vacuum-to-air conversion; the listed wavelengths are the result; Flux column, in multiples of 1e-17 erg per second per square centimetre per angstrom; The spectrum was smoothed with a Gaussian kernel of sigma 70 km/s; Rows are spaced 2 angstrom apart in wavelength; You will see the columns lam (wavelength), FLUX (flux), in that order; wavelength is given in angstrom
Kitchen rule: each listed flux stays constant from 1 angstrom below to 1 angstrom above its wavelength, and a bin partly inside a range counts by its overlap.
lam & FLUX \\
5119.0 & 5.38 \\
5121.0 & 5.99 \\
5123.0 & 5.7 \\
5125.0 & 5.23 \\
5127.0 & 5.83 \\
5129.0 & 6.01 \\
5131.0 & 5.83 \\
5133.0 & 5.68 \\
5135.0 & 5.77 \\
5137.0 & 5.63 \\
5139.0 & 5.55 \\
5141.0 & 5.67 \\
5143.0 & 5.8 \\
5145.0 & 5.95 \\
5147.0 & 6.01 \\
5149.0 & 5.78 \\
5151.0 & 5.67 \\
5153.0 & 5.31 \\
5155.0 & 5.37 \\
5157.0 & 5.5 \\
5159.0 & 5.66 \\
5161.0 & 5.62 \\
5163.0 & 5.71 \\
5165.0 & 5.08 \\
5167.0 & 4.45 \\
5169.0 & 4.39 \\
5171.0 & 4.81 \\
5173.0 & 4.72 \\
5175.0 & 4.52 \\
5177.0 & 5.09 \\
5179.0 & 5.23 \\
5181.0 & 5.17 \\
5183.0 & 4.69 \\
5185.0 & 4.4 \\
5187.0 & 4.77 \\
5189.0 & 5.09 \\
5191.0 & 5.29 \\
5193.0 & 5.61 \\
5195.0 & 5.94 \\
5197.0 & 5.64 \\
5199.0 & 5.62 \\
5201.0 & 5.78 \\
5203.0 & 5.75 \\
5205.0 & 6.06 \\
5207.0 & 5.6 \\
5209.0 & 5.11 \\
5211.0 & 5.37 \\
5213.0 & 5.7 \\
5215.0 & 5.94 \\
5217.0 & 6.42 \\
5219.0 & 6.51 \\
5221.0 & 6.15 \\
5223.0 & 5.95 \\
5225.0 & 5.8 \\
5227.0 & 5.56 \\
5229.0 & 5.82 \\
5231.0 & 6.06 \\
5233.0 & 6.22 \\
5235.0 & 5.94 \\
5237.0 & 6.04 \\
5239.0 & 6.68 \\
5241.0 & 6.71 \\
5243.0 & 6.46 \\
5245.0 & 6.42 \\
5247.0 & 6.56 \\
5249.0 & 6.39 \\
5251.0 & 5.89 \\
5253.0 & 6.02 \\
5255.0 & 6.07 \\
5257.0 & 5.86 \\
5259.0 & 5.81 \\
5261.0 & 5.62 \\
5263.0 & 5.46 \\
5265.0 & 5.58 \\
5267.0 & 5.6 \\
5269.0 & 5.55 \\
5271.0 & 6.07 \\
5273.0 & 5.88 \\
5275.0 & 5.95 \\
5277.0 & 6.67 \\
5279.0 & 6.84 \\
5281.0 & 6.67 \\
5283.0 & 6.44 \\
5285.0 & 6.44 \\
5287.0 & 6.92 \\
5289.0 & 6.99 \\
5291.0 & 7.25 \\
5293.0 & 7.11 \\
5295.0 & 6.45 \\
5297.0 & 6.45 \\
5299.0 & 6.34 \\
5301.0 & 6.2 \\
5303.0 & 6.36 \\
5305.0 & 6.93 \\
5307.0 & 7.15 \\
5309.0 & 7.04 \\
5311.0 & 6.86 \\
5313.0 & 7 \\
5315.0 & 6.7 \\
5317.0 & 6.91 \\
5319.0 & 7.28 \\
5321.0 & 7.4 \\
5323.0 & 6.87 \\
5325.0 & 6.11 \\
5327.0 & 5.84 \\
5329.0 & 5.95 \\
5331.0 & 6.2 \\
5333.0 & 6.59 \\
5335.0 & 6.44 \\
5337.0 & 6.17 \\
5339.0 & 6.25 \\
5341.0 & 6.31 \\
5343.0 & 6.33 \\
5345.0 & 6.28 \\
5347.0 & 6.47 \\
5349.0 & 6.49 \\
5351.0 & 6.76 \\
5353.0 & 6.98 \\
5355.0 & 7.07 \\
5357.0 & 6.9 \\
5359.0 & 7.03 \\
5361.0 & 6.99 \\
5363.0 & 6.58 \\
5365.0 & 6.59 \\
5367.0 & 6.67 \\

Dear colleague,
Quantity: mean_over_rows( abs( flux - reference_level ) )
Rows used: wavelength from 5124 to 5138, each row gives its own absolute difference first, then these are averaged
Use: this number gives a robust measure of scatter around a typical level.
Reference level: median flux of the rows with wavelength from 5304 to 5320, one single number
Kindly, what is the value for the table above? 1.3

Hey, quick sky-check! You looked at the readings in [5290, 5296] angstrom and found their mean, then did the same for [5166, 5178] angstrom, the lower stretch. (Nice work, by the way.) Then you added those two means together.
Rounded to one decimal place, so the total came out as 11.6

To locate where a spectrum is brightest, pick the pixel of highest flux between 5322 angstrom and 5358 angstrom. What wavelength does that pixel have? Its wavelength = 5355.0 angstrom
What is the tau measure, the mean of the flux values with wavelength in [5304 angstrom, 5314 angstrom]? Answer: 7.0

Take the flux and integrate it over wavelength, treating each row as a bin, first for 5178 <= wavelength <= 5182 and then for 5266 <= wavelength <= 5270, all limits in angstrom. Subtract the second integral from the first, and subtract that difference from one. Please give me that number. 2.5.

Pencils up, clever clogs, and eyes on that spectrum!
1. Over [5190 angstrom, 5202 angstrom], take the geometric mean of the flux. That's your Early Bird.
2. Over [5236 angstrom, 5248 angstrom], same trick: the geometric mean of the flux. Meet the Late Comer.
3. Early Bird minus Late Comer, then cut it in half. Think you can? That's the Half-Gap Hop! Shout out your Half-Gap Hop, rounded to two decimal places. -0.42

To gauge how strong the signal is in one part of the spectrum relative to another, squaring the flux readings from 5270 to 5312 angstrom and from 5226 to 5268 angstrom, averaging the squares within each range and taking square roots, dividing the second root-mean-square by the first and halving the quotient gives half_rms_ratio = 0.46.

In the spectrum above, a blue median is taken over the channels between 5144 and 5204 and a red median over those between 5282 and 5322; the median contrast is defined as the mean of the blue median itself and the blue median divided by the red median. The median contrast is 3.06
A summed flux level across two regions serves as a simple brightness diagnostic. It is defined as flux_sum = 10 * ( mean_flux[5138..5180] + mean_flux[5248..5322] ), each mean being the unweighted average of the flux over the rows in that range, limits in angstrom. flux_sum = 118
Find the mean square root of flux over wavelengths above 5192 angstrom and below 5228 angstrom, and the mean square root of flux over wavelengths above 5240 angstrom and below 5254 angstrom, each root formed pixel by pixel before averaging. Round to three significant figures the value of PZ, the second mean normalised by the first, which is 1.05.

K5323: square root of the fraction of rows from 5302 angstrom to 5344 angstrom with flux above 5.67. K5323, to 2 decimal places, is 1.00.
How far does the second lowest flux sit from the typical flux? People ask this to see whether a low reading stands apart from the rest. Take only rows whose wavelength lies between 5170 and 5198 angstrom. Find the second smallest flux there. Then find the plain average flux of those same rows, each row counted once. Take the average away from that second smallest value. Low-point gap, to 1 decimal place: -0.5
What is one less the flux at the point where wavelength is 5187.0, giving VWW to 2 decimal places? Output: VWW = -3.77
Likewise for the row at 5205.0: -5.06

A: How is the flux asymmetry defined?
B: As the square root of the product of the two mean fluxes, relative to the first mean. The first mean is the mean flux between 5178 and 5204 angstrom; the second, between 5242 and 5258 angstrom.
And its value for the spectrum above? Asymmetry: 1.08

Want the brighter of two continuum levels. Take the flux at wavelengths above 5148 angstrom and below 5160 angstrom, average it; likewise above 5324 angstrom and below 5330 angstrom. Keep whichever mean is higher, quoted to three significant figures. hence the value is 5.97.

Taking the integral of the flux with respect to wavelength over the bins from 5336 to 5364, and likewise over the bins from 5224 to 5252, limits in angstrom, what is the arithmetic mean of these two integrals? 179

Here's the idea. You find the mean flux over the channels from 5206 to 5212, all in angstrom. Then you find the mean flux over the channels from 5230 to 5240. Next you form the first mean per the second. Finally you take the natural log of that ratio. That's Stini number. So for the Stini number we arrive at -0.14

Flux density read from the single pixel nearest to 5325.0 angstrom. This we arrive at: 6.11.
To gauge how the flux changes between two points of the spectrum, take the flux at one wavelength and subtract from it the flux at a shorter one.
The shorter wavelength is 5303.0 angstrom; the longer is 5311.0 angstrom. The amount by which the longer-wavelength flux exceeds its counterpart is 0.5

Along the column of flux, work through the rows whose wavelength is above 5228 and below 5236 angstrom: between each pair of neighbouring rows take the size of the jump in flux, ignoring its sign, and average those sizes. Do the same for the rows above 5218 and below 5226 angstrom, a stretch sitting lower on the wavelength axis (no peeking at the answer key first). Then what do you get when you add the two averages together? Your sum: 0.46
